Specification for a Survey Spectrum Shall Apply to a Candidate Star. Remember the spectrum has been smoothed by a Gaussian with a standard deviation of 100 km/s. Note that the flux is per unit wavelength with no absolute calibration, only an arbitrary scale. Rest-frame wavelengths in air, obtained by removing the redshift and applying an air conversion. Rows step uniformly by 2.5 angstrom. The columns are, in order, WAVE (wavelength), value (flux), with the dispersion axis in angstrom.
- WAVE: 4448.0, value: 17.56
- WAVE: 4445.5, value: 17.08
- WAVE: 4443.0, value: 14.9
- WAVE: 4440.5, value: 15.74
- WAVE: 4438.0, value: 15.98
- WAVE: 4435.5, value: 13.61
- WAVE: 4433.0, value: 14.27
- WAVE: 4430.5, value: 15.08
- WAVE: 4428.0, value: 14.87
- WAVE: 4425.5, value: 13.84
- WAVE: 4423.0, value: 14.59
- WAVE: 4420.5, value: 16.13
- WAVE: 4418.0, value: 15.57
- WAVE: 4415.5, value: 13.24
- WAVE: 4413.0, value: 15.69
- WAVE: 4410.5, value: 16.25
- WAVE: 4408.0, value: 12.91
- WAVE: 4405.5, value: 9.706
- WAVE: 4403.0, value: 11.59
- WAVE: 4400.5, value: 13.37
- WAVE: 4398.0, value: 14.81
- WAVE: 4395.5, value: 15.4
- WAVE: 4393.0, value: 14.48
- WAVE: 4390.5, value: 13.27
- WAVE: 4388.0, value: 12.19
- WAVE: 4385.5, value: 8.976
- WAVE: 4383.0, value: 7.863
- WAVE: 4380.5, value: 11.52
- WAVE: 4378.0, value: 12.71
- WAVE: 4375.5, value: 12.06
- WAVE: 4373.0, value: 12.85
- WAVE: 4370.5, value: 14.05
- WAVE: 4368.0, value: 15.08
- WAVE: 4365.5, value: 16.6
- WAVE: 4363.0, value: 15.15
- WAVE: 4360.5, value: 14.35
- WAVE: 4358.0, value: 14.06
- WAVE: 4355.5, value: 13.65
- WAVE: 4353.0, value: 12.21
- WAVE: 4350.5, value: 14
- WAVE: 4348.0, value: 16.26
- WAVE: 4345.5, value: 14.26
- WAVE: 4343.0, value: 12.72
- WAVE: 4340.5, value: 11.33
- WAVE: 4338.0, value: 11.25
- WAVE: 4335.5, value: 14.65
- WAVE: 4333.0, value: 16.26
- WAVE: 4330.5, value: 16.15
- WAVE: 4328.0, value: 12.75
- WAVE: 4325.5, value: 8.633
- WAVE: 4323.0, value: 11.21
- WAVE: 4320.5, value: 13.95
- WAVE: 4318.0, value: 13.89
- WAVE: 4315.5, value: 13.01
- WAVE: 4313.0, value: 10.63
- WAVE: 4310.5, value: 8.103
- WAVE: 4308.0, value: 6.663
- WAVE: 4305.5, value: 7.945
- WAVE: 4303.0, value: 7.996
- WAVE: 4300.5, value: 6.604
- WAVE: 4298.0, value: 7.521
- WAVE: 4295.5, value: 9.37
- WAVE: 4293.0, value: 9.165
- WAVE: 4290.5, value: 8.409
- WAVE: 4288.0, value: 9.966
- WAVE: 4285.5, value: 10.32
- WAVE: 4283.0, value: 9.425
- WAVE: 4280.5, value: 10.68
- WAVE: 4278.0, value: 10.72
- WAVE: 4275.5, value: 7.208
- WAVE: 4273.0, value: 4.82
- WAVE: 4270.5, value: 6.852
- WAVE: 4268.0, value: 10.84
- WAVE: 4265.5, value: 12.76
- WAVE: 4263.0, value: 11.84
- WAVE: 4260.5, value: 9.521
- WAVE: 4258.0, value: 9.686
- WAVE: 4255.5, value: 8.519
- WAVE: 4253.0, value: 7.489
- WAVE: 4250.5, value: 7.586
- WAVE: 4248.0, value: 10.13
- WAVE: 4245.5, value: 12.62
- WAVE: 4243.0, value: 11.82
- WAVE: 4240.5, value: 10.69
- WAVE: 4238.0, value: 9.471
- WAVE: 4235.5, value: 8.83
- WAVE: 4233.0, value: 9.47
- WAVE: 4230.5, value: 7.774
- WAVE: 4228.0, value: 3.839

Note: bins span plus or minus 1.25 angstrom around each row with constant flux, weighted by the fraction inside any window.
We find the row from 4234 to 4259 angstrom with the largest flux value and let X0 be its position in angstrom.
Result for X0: 4245.5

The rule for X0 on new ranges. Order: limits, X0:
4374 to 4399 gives 4395.5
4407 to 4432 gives 4410.5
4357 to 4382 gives 4365.5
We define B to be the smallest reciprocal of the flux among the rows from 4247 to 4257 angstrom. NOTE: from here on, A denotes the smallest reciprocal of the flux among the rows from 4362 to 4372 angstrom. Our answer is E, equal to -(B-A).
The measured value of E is -0.038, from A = 0.060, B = 0.0987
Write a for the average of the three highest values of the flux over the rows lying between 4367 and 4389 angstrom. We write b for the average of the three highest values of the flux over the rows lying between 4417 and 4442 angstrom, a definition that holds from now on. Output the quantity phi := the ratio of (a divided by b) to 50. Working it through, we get 0.018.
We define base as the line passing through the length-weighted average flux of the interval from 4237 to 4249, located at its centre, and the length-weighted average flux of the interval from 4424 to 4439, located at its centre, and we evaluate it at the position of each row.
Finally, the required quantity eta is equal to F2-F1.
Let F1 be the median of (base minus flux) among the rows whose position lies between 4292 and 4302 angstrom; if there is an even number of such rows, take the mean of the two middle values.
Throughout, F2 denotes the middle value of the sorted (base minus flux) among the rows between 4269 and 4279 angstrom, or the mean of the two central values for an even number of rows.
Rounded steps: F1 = 3.7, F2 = 5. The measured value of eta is 0.9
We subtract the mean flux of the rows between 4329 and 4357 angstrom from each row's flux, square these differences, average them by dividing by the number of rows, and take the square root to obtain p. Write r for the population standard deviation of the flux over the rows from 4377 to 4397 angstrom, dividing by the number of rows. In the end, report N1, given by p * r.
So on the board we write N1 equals 4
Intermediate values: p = 1.8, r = 2.41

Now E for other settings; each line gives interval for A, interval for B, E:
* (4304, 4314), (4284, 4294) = -0.003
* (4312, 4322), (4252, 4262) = -0.032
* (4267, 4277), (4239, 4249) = 0.013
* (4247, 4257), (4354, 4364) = 0.033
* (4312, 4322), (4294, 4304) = -0.035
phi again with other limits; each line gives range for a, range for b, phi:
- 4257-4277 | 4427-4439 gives 0.015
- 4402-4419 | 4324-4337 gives 0.020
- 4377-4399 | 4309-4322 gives 0.022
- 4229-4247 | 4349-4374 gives 0.015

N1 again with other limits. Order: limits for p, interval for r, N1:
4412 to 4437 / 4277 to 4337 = 3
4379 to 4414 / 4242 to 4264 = 4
